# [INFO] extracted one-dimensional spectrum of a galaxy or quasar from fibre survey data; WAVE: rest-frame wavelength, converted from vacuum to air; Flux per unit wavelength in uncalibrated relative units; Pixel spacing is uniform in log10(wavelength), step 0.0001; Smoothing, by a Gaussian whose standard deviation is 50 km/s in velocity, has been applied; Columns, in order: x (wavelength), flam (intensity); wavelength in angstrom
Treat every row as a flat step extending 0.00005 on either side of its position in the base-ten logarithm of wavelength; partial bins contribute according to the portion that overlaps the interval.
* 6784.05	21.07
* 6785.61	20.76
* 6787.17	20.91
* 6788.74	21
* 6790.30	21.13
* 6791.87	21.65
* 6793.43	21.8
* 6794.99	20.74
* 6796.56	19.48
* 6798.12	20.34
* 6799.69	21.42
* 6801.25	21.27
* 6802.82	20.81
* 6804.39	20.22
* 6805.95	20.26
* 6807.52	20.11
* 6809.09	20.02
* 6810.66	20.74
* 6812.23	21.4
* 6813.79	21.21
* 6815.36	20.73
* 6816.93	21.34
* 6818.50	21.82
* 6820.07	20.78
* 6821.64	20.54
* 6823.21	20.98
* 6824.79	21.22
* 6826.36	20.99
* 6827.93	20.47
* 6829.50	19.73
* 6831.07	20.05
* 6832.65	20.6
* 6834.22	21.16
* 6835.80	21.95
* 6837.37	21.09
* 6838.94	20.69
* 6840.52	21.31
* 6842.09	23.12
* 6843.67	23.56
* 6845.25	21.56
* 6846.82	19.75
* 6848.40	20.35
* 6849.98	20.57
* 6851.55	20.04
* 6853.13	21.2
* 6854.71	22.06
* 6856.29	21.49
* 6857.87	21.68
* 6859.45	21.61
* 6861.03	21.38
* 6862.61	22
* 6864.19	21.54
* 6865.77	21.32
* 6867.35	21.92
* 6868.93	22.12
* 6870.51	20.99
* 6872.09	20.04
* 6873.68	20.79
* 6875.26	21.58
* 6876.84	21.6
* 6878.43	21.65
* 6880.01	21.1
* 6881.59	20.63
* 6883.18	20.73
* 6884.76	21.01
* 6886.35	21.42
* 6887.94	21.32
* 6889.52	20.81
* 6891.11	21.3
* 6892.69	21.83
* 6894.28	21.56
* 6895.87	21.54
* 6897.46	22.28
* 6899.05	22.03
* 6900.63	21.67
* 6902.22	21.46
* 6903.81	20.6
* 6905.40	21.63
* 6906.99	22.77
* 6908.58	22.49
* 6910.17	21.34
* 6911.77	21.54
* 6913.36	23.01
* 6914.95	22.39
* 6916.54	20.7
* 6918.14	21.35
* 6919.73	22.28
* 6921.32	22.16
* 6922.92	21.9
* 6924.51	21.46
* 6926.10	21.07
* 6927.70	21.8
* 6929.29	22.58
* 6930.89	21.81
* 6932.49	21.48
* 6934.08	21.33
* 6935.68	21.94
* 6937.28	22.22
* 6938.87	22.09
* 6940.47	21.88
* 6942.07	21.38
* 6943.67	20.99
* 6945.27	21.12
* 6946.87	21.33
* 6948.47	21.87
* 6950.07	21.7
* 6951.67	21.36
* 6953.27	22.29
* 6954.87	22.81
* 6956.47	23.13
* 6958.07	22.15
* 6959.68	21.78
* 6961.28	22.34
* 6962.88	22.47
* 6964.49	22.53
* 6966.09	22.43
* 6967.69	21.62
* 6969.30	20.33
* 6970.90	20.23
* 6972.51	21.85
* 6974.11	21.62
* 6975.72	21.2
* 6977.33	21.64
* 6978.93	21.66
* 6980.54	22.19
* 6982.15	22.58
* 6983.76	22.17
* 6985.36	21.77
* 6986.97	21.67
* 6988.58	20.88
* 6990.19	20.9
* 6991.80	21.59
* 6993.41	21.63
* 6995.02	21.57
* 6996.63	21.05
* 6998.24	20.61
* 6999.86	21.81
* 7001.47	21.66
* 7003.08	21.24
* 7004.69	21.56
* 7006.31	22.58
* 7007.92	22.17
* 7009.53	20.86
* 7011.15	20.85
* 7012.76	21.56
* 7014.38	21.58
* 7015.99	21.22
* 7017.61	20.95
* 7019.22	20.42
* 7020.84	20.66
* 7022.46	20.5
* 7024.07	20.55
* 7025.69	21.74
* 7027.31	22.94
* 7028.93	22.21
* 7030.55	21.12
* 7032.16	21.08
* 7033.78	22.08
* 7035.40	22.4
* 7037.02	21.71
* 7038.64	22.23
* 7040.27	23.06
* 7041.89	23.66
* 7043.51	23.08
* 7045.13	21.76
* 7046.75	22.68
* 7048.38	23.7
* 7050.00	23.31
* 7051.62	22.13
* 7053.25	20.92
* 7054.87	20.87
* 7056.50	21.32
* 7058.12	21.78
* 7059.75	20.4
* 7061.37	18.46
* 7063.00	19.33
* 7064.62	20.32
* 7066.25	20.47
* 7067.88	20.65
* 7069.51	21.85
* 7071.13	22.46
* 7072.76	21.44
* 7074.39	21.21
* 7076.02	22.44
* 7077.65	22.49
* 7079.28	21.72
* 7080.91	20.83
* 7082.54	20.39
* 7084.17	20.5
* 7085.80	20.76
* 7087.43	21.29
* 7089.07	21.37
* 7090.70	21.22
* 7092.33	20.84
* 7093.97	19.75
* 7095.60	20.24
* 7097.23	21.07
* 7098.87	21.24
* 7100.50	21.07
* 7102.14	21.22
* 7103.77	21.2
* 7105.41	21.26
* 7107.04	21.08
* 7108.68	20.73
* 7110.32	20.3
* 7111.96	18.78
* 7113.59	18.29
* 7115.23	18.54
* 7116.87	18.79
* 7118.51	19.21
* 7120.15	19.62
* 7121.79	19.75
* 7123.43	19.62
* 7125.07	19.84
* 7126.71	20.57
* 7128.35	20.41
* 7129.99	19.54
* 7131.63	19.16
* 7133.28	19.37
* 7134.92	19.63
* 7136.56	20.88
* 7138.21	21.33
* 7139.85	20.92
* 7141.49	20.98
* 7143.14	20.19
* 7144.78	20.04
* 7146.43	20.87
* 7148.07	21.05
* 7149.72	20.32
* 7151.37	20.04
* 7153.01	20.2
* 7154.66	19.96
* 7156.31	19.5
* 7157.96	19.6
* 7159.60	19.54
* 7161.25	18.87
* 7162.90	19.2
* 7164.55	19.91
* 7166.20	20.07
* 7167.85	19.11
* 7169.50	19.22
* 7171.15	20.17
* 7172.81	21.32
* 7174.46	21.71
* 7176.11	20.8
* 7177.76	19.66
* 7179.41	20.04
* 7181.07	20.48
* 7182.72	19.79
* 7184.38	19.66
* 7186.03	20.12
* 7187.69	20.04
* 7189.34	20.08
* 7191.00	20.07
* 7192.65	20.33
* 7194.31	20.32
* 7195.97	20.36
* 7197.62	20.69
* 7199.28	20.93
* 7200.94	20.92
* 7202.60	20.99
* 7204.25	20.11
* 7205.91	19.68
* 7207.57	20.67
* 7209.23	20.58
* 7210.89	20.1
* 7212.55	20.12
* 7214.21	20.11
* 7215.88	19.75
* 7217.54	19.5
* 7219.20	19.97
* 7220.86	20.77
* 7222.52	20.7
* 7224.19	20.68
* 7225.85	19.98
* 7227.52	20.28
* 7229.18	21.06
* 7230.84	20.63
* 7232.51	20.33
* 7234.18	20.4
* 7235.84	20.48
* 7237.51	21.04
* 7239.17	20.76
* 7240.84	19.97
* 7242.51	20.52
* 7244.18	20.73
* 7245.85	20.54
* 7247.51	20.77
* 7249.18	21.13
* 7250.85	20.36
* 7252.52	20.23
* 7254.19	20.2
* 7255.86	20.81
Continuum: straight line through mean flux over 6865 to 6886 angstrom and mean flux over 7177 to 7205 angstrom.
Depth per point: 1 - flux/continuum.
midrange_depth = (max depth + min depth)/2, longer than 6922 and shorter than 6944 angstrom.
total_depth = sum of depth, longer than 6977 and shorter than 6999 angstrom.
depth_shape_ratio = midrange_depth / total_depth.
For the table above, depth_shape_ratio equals 0.08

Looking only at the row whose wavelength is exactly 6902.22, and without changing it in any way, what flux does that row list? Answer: 21.46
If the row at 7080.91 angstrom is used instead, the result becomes 20.83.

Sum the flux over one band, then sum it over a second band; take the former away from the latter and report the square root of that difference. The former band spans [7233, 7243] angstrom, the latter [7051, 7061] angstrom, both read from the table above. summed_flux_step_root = 2.1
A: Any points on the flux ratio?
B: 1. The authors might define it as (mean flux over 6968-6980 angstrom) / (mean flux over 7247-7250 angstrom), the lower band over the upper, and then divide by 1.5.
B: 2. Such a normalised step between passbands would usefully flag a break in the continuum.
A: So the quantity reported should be 0.68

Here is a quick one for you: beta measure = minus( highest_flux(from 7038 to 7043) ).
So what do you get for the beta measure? -23.7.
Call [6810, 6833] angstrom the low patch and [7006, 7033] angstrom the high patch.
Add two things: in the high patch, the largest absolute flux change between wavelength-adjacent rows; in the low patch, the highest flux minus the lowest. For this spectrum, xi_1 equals 3.40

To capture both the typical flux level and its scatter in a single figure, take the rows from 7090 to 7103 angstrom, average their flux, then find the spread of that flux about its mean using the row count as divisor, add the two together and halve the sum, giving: 10.7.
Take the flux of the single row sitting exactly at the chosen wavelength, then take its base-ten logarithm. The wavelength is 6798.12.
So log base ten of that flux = 1.31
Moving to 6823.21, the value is 1.32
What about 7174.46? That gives 1.34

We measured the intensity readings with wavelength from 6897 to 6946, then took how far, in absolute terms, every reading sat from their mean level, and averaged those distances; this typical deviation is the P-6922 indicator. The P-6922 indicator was 0.48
